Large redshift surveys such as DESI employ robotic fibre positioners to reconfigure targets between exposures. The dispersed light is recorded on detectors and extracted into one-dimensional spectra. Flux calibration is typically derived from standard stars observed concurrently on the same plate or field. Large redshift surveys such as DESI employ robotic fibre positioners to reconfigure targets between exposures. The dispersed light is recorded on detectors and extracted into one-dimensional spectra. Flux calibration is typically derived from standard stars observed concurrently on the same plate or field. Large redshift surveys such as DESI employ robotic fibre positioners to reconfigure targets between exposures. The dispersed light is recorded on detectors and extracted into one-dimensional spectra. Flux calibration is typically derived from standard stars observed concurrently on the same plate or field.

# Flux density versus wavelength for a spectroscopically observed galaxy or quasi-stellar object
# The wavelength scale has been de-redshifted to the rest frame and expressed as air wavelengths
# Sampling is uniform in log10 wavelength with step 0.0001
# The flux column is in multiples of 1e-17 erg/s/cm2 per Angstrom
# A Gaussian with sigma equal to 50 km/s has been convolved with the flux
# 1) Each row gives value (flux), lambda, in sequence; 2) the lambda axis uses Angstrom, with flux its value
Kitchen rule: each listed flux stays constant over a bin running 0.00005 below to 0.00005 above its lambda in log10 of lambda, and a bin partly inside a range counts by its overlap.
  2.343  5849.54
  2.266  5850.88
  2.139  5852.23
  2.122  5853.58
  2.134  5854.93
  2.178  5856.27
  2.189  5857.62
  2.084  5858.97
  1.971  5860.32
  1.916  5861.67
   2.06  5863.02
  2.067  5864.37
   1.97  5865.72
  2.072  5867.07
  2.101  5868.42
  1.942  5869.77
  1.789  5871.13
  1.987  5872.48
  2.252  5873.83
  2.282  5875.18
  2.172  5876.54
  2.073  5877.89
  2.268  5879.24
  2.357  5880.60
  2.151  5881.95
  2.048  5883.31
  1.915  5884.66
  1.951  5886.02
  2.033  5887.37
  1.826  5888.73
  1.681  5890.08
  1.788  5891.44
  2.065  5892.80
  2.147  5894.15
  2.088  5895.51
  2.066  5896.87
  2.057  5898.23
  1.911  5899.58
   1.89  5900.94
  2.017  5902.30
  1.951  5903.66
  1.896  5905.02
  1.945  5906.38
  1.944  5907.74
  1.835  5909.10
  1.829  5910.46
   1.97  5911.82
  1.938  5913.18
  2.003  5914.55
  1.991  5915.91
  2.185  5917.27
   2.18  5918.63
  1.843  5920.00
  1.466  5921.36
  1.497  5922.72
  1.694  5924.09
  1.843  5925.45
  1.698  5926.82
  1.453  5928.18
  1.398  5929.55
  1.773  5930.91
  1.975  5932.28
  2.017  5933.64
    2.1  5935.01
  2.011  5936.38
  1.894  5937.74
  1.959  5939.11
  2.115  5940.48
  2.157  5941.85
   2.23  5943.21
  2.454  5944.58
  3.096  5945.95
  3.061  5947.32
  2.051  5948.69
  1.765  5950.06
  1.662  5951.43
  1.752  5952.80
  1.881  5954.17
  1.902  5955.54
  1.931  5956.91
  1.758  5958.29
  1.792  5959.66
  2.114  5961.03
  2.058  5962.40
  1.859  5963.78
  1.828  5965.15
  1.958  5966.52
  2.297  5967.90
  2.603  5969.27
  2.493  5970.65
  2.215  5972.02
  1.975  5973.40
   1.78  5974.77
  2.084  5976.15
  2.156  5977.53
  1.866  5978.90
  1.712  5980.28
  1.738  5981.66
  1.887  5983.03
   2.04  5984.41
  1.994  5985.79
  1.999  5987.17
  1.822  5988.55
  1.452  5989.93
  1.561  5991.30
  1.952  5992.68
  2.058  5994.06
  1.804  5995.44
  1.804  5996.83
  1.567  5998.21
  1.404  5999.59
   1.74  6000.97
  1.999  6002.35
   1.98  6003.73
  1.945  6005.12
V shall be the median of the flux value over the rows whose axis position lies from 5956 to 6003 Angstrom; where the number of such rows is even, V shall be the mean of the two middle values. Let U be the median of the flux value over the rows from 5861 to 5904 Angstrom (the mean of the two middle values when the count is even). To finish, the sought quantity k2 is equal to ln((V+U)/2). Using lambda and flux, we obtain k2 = 0.683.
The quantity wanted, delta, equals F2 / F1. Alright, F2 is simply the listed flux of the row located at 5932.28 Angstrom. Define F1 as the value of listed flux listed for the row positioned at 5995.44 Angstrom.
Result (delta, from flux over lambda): 1.09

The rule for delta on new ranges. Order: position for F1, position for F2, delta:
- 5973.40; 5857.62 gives 1.11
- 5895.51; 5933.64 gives 0.97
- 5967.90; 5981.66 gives 0.76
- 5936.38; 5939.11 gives 0.97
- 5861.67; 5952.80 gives 0.91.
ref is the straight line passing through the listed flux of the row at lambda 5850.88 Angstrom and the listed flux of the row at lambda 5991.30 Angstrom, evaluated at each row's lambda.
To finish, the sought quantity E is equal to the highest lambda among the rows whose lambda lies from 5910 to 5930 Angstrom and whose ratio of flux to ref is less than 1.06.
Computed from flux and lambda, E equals 5929.55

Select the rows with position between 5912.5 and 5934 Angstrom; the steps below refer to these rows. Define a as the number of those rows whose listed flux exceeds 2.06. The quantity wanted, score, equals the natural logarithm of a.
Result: 0.7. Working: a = 2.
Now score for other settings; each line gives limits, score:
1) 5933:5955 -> 1.9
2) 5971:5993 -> 1.1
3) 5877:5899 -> 2.1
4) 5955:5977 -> 1.8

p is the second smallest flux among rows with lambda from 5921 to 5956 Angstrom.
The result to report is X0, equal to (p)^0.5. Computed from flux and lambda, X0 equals 1.21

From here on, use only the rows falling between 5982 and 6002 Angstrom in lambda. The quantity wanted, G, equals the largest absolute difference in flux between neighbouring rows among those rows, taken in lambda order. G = 0.39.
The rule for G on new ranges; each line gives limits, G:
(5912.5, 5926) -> 0.38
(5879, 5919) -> 0.28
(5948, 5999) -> 0.39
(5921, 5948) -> 0.64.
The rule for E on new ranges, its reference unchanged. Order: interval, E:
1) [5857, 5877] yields 5876.54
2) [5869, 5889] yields 5888.73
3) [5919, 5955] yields 5952.80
